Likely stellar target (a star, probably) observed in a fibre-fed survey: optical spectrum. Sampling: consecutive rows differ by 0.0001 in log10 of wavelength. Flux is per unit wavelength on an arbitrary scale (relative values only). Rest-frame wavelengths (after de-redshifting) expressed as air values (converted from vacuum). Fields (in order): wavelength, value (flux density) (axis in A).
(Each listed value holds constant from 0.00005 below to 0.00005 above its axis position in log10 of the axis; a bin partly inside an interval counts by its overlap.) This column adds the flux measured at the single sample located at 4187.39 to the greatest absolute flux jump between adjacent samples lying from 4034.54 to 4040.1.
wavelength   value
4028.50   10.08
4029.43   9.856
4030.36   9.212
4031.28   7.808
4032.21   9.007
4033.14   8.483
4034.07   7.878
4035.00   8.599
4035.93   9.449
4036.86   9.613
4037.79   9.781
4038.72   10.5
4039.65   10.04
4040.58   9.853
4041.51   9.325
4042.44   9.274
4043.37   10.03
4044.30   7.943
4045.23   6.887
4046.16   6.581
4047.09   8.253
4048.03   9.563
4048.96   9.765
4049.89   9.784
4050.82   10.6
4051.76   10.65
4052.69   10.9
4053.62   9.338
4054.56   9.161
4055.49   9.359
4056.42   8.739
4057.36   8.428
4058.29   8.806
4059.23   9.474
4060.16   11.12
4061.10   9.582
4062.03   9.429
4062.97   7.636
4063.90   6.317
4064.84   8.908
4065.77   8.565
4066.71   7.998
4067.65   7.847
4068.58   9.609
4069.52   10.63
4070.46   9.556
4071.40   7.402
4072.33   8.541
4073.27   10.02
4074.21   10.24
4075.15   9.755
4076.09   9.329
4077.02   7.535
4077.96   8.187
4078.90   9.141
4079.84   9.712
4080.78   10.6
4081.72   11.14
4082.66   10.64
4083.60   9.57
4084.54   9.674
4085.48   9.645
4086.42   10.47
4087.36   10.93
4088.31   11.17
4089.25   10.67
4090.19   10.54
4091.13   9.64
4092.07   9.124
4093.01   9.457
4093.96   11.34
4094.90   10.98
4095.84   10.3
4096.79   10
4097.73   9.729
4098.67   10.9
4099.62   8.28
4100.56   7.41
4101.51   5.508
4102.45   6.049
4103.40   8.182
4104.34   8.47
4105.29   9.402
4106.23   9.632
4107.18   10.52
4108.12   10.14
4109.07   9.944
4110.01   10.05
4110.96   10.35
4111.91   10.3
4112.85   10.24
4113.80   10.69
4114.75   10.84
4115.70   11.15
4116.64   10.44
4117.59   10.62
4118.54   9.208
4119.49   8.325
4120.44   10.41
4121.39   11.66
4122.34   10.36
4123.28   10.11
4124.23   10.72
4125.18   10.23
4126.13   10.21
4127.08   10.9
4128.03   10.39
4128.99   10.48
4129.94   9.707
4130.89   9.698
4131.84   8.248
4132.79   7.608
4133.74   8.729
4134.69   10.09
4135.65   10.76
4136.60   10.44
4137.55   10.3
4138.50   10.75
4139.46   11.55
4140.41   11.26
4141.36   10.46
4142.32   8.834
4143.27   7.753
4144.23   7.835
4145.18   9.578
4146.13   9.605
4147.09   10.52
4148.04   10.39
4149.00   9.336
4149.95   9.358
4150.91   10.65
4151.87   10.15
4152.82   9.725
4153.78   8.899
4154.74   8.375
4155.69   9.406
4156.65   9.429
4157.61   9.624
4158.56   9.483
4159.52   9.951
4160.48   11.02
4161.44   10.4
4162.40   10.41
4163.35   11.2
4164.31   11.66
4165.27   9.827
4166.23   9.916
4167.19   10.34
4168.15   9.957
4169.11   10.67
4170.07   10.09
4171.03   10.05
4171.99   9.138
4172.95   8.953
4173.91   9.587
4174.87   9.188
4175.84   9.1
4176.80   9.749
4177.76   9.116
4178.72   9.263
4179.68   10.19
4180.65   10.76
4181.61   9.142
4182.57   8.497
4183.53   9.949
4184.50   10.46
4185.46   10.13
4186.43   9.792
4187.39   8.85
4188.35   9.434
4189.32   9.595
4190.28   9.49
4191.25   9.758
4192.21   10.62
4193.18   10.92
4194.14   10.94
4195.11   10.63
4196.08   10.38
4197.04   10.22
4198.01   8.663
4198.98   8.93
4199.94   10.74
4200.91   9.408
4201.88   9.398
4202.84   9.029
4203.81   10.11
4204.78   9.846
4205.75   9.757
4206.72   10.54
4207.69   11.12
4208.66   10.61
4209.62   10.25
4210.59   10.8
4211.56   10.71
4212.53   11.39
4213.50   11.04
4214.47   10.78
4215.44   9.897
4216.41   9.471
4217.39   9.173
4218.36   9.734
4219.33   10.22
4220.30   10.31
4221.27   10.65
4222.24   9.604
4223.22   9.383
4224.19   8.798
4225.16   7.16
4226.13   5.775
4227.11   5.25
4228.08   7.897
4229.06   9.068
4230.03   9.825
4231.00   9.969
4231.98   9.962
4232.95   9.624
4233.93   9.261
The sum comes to 9.7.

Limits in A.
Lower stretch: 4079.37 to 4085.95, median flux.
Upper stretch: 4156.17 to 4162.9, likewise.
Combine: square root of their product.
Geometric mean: 9.8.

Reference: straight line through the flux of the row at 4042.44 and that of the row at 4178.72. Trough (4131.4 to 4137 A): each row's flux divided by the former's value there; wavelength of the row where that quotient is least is 4132.79 A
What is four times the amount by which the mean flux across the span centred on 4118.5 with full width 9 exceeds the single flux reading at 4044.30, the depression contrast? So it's 10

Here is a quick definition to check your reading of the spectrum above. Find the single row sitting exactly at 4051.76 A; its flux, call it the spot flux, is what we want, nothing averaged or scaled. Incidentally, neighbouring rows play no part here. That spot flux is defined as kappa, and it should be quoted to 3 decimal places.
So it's 10.650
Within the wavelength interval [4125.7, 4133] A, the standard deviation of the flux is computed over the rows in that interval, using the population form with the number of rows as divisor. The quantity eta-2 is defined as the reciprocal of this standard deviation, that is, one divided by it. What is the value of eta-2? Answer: 0.93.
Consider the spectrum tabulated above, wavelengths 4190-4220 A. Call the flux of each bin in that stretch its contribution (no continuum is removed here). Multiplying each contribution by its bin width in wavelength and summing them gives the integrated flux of 305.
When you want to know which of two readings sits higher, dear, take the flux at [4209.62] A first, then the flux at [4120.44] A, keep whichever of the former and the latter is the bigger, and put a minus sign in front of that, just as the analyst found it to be -10.4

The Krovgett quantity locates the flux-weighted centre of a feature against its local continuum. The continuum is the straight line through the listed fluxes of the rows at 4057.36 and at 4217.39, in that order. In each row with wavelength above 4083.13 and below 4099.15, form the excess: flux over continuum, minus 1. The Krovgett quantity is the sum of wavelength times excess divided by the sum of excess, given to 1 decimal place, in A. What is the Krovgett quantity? 4091.4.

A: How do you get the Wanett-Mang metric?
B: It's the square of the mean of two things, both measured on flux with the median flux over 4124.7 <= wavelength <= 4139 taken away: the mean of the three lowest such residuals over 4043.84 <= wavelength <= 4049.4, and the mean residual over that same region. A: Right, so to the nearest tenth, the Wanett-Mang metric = 6.7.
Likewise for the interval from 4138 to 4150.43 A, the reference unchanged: 1.6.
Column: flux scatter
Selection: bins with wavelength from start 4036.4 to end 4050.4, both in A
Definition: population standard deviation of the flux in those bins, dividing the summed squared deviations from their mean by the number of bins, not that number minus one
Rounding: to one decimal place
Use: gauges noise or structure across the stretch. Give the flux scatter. 1.1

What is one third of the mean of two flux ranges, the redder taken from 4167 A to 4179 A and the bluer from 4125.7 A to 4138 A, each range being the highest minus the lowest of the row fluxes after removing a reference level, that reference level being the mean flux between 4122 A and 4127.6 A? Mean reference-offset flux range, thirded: 0.83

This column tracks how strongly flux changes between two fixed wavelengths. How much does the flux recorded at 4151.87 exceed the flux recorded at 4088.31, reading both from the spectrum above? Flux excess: -1.0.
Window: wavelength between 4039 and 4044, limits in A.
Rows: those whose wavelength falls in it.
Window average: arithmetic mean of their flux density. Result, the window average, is 9.7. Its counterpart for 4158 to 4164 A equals 10.4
